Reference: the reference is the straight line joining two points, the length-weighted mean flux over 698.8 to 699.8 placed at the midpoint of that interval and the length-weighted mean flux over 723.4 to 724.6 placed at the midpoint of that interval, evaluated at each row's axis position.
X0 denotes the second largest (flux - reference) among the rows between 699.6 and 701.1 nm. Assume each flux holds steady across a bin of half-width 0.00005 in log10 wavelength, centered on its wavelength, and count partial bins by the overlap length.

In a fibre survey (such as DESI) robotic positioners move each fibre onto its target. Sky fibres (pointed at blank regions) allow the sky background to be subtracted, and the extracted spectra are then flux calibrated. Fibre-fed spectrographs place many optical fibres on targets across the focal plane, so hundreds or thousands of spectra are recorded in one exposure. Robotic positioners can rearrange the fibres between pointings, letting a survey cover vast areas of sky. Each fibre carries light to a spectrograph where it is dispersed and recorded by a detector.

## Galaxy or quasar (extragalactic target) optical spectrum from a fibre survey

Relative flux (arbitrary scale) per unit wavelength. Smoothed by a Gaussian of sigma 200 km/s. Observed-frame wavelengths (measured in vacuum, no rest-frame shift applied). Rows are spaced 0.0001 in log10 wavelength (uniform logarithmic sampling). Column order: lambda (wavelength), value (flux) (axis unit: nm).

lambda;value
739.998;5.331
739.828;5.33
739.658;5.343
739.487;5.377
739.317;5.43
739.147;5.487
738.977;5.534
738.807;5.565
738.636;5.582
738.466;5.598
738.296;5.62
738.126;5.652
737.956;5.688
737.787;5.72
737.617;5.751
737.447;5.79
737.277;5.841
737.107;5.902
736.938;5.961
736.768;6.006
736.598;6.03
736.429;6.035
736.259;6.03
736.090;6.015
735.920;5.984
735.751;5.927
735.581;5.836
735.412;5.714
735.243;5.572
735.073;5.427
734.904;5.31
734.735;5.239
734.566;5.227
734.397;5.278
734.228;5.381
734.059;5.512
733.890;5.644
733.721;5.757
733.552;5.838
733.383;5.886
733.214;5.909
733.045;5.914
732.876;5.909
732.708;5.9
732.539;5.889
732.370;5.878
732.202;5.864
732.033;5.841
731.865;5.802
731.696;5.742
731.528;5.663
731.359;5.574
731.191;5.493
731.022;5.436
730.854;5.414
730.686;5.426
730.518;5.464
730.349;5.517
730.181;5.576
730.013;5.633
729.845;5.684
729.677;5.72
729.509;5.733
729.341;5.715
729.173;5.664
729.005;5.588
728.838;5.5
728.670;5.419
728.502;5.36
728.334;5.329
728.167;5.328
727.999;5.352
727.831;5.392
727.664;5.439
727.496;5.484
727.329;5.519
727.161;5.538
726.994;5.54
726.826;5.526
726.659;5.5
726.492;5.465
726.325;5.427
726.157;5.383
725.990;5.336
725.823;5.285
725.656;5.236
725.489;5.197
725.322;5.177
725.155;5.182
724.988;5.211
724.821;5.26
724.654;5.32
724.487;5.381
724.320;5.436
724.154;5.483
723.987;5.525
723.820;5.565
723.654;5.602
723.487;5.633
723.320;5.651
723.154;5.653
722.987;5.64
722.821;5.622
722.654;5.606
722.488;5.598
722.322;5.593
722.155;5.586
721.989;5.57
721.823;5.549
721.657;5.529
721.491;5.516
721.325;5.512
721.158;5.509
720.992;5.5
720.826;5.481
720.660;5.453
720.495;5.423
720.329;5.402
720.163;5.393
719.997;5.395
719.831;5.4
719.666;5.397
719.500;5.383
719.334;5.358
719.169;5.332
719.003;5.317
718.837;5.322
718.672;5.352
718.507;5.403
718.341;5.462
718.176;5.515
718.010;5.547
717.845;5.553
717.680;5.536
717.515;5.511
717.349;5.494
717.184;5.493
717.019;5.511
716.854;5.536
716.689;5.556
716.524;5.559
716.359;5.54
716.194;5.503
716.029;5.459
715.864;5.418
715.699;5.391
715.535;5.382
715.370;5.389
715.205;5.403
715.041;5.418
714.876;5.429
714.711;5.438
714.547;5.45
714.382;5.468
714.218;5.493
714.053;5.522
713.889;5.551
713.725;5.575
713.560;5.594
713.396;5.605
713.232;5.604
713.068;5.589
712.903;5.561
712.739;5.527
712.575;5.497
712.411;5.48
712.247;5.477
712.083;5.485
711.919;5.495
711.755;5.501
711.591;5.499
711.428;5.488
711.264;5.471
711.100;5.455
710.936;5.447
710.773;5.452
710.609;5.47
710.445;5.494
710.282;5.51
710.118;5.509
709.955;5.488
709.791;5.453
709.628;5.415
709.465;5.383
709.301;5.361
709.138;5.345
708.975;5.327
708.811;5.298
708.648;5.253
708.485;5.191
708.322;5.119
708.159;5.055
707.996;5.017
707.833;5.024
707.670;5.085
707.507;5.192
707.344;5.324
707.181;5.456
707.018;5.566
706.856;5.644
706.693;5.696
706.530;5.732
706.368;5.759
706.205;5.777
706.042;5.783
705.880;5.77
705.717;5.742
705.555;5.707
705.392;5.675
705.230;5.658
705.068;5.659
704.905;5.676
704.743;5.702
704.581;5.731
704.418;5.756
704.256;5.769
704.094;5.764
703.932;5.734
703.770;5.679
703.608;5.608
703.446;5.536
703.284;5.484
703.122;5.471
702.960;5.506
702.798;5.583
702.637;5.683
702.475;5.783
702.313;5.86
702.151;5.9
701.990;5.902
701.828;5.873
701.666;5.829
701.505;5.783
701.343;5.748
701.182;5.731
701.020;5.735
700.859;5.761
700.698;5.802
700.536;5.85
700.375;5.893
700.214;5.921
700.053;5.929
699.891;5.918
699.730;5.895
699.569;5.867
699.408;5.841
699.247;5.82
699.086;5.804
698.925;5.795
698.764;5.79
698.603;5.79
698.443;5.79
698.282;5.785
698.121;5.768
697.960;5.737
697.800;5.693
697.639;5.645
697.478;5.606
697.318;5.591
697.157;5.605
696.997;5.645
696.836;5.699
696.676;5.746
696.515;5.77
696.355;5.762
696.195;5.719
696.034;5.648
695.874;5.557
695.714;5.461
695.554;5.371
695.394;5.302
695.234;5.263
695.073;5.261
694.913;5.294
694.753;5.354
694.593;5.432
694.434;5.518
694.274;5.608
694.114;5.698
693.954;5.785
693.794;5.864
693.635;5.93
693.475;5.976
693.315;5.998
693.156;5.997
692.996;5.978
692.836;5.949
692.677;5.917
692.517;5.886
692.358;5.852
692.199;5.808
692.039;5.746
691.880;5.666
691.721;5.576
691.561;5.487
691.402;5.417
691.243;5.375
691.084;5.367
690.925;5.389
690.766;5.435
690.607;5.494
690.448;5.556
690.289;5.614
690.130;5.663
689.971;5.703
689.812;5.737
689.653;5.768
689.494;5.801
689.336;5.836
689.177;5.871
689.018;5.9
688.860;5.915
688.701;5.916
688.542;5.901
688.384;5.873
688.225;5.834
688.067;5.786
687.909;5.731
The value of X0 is 0.10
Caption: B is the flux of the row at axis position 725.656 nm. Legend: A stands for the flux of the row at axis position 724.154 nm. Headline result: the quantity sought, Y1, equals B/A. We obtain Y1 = 0.95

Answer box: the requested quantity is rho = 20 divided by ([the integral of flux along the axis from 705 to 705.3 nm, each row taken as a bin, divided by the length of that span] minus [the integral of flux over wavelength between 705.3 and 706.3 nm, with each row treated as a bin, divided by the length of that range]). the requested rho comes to -270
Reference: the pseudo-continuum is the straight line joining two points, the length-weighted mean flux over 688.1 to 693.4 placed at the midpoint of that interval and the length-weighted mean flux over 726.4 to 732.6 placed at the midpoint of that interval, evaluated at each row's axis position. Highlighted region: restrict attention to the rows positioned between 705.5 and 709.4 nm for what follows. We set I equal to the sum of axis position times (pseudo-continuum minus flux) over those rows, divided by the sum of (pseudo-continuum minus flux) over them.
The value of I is 708.39 nm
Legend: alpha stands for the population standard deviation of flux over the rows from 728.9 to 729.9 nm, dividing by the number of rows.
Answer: 0.049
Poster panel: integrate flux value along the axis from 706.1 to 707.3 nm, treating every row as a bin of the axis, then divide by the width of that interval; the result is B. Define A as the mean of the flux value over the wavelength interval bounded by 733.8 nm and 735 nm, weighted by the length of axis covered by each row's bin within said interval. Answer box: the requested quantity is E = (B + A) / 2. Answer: 5.51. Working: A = 5.38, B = 5.65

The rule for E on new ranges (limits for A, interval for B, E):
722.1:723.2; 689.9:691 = 5.58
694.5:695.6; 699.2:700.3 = 5.61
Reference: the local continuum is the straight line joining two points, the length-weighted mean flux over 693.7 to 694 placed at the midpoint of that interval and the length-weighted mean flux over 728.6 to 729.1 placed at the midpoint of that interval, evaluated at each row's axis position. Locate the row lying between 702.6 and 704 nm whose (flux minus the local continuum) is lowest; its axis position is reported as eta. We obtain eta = 703.122 nm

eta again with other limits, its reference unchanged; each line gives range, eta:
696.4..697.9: 697.318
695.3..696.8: 695.394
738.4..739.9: 739.828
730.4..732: 730.854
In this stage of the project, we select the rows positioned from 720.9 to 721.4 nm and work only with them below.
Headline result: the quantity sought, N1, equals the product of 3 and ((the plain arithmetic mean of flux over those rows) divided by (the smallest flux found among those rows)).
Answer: 3.00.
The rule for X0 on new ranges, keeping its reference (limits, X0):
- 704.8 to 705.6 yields -0.08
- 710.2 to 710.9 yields -0.19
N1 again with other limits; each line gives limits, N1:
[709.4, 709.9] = 3.02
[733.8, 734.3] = 3.07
